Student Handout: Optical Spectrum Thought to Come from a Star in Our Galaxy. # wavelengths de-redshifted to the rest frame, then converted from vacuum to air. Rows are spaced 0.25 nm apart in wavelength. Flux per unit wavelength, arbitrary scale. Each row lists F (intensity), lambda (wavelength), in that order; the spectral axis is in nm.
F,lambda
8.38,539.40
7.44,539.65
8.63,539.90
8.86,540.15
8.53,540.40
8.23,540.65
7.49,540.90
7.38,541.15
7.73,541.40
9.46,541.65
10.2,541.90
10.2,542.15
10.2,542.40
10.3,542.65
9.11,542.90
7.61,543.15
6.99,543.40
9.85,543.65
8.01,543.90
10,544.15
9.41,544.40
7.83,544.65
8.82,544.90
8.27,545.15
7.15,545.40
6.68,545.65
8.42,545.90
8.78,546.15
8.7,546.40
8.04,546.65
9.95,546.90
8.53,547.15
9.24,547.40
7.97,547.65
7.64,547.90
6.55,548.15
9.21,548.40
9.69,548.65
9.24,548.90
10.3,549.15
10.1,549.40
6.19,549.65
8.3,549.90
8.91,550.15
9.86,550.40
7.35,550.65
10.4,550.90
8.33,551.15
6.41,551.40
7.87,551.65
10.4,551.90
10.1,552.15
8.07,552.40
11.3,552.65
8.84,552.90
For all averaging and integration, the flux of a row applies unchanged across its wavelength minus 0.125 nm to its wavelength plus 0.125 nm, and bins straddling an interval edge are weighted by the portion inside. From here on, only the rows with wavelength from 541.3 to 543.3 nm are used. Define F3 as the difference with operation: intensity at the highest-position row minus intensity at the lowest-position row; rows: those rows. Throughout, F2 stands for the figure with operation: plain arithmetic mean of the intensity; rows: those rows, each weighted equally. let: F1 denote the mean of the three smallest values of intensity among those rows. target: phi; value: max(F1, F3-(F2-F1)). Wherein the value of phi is 8.15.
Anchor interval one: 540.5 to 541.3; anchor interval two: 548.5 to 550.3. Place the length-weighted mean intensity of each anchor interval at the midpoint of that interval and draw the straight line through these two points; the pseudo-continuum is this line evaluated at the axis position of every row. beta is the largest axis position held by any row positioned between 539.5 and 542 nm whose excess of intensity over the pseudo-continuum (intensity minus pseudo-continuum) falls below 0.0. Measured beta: 541.40 nm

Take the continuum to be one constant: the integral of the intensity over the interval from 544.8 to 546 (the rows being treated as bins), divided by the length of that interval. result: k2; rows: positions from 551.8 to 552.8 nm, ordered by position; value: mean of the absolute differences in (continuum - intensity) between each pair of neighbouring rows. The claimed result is 1.9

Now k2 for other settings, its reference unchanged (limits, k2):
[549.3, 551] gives 2.2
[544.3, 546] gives 1.1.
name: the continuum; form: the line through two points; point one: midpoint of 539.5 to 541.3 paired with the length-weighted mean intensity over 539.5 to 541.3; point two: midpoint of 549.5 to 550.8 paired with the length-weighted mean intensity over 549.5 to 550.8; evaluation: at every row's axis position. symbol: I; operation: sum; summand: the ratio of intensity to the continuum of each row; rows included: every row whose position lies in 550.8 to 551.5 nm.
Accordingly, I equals 3.1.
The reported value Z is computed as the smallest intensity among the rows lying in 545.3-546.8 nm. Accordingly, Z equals 6.68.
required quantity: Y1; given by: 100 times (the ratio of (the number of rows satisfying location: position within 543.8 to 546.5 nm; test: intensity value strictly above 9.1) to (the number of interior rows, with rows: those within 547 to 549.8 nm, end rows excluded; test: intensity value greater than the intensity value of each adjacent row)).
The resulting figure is 67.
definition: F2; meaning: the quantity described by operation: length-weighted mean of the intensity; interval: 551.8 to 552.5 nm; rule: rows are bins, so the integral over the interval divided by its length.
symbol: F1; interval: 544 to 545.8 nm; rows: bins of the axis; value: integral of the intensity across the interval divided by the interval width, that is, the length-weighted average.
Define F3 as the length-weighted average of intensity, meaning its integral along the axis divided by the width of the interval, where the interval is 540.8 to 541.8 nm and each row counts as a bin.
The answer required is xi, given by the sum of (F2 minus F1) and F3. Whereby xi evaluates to 9.3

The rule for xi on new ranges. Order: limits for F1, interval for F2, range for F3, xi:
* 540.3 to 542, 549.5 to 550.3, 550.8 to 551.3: 8.7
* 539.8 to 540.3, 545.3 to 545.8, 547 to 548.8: 6.7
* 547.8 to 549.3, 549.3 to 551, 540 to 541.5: 7.9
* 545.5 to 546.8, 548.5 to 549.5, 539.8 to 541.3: 9.8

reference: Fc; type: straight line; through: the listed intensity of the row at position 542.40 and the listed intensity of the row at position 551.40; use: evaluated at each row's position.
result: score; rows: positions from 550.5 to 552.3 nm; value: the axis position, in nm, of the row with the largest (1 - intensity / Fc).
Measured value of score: 551.40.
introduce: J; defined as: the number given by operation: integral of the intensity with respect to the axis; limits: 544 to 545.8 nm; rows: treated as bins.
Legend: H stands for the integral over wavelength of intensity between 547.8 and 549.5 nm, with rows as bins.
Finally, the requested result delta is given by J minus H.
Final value -0.29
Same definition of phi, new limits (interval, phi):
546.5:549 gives 7.39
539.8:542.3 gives 7.53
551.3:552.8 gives 7.45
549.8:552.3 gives 7.21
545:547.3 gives 7.29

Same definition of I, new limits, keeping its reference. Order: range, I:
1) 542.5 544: 6.4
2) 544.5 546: 5.8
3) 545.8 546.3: 2.1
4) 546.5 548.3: 7.1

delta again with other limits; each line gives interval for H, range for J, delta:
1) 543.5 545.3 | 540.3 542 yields -1.61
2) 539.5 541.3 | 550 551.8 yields 0.71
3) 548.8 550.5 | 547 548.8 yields -0.06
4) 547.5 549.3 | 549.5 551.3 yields -0.39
